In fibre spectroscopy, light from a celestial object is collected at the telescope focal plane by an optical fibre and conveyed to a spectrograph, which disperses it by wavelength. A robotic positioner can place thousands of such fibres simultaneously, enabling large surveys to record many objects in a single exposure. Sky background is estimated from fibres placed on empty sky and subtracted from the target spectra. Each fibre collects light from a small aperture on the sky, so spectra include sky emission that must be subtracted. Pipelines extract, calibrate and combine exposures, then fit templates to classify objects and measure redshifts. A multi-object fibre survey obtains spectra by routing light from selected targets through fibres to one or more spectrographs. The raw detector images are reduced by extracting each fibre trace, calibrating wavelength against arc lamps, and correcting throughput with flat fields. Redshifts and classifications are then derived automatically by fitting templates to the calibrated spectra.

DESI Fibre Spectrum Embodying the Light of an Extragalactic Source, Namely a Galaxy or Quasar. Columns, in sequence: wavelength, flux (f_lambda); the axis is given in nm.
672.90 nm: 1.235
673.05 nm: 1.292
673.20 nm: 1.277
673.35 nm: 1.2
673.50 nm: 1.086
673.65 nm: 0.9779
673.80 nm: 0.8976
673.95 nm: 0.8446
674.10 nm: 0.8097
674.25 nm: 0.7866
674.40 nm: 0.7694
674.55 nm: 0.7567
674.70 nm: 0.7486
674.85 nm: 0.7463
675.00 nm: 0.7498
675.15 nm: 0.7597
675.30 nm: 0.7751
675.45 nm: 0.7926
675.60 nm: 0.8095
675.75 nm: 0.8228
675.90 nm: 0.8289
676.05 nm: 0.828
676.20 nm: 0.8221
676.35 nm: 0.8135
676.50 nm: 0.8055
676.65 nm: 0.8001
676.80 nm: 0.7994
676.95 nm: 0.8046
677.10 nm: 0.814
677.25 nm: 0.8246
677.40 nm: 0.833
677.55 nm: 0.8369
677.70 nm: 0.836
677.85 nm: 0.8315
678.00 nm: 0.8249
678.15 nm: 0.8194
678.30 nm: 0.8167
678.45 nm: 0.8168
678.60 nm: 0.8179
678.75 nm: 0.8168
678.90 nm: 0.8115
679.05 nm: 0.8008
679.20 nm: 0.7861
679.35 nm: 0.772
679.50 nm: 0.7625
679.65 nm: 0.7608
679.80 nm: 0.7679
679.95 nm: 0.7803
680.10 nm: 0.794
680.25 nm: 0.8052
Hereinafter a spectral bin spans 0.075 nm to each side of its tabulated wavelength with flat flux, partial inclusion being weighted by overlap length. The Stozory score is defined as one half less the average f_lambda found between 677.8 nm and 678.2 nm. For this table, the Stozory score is -0.33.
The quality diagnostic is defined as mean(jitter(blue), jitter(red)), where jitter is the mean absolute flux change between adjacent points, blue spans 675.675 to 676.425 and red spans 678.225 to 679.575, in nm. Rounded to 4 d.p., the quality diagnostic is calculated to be 0.0062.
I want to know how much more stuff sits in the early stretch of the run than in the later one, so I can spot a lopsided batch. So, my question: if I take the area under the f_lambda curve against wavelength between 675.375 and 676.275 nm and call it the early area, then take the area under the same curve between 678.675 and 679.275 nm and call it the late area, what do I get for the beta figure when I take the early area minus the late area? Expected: 0.25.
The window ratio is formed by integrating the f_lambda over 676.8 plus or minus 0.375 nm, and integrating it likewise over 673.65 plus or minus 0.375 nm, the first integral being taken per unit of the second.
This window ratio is 0.80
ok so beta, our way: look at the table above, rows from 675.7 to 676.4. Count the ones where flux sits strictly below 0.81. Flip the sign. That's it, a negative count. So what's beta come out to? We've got 0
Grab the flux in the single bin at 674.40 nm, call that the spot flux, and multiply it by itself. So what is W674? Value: 0.59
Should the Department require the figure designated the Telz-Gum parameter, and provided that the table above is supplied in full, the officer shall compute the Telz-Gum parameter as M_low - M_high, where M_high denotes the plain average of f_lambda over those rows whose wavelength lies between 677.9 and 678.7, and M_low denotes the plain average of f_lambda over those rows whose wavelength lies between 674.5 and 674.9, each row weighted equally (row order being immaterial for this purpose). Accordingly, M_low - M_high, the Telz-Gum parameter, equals -0.069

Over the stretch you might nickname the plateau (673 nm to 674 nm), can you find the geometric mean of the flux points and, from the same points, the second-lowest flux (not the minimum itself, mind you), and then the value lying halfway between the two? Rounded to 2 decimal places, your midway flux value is 0.98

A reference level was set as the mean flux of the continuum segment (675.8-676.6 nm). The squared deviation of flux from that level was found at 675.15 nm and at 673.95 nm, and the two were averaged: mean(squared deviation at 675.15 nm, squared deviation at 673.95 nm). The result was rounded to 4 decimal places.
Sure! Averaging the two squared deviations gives 0.0021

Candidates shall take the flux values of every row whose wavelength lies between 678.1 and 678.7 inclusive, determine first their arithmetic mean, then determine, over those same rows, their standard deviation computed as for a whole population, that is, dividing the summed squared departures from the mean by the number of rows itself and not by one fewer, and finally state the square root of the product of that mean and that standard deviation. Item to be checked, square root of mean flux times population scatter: 0.030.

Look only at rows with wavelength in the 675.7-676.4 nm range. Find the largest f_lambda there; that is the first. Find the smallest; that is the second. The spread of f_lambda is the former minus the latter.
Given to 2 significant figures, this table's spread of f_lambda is 0.015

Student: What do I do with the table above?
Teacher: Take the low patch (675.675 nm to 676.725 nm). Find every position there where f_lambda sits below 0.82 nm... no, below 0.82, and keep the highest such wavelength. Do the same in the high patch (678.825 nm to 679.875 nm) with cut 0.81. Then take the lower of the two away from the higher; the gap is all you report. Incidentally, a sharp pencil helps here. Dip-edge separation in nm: 3.15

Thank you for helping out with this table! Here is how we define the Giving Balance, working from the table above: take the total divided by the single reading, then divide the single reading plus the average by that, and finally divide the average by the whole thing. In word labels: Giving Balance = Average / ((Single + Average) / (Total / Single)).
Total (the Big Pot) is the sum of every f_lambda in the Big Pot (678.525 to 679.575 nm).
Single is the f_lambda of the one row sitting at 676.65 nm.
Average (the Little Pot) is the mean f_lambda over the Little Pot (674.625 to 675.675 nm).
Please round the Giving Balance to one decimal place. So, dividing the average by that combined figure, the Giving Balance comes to 3.4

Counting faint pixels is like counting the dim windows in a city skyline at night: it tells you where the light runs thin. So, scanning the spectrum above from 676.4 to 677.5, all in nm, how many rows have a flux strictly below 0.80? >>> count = 1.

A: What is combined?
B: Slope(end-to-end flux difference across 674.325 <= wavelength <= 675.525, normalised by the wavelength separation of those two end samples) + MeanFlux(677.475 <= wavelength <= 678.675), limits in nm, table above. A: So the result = 0.85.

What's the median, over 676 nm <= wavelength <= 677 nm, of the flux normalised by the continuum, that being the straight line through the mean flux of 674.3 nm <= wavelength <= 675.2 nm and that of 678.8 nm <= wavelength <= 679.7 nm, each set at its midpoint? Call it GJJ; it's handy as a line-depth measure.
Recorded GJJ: 1.05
